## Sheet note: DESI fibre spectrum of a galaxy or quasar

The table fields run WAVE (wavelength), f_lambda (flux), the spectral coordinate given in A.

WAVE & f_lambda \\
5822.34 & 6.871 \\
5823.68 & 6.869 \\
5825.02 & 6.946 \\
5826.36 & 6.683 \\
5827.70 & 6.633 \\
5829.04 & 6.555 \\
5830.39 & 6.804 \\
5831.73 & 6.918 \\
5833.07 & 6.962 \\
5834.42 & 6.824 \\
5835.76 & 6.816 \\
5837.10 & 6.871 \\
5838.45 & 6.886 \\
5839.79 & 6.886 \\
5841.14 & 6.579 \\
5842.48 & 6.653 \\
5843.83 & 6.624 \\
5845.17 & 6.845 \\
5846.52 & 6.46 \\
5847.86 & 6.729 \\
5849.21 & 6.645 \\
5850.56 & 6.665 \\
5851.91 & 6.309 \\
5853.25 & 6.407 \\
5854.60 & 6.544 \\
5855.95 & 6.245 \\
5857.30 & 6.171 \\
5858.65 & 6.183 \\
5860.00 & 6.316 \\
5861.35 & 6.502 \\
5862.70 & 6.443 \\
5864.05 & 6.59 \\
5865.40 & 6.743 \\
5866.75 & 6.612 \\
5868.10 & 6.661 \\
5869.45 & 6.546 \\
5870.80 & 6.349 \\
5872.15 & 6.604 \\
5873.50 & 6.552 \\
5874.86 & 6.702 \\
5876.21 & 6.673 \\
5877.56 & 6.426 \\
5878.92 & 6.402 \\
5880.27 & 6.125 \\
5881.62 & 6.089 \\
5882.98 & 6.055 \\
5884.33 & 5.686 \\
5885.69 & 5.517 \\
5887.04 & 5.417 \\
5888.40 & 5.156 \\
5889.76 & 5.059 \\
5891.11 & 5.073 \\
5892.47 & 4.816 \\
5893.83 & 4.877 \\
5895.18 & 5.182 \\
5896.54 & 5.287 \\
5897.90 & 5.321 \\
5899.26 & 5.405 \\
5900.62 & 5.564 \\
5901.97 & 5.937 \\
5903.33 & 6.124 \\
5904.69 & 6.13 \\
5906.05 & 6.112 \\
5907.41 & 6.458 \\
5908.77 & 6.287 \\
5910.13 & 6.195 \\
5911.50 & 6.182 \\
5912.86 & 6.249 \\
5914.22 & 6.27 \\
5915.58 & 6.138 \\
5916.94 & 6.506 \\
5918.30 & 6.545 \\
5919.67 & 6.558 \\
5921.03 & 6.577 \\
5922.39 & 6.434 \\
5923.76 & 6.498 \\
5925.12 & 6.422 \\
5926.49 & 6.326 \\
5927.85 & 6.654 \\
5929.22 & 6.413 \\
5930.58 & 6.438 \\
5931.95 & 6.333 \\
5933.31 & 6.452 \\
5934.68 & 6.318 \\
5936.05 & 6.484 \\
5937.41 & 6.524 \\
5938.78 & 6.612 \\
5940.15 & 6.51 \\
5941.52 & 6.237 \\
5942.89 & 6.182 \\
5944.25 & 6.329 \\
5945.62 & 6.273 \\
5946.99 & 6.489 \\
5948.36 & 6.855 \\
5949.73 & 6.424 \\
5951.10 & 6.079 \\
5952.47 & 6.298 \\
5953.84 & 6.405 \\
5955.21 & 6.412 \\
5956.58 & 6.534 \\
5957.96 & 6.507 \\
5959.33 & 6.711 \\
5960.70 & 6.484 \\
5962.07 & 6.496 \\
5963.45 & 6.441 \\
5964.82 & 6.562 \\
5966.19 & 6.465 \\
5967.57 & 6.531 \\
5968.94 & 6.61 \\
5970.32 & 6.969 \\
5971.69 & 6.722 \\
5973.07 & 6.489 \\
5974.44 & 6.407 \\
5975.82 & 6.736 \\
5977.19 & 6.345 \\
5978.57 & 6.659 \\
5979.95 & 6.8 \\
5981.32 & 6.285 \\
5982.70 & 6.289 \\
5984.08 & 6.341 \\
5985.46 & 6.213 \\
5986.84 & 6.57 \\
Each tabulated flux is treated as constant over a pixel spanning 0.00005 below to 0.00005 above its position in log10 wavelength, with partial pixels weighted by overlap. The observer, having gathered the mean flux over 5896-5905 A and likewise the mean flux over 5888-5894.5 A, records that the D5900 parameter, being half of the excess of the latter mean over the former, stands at -0.34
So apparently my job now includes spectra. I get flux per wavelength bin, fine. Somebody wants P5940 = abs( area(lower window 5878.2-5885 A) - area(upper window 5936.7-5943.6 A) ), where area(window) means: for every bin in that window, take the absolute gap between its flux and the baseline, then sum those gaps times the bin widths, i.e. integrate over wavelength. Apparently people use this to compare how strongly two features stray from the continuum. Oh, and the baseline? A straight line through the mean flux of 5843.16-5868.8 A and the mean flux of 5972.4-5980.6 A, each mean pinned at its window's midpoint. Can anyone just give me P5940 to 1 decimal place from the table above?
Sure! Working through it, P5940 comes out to 1.9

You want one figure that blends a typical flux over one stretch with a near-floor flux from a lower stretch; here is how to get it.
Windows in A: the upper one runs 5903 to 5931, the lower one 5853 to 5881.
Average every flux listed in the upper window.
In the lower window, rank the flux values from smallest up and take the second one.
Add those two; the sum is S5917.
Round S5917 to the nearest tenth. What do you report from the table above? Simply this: 12.5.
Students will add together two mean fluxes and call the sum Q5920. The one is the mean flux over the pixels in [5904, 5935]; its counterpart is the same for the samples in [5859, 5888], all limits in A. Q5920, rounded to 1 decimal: 12.7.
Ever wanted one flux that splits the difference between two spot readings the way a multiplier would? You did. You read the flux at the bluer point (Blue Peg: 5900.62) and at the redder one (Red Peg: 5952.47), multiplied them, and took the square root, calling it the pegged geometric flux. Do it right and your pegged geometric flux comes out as 5.92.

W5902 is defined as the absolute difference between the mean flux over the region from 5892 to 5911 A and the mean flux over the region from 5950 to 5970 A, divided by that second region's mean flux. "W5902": 0.12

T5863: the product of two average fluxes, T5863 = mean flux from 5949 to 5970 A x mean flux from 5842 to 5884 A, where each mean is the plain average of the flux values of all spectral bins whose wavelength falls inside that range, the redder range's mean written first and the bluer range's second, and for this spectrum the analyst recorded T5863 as 41.9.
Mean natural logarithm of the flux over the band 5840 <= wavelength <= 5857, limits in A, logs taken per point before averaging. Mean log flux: 1.880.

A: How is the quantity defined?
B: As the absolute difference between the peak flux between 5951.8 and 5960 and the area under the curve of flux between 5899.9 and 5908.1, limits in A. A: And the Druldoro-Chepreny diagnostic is 43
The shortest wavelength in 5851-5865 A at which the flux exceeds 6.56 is 5864.05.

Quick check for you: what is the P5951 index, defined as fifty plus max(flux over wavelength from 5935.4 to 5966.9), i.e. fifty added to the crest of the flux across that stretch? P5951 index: 56.9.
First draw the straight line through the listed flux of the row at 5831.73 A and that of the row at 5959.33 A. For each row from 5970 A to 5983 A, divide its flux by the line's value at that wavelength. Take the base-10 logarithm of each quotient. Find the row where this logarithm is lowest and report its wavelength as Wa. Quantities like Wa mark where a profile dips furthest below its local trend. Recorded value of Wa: 5981.32 A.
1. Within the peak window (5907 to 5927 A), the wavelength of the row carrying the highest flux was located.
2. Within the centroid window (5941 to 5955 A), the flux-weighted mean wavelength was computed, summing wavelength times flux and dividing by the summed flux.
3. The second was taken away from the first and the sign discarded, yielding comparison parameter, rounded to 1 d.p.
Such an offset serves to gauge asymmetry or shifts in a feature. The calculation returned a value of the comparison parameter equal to 26.7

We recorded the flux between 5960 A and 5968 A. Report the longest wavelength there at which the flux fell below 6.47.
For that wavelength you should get 5966.19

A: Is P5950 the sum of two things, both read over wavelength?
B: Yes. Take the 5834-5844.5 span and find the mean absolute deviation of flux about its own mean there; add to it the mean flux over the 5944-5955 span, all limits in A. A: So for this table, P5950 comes 6.51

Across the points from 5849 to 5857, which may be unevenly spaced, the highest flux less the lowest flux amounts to 0.42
